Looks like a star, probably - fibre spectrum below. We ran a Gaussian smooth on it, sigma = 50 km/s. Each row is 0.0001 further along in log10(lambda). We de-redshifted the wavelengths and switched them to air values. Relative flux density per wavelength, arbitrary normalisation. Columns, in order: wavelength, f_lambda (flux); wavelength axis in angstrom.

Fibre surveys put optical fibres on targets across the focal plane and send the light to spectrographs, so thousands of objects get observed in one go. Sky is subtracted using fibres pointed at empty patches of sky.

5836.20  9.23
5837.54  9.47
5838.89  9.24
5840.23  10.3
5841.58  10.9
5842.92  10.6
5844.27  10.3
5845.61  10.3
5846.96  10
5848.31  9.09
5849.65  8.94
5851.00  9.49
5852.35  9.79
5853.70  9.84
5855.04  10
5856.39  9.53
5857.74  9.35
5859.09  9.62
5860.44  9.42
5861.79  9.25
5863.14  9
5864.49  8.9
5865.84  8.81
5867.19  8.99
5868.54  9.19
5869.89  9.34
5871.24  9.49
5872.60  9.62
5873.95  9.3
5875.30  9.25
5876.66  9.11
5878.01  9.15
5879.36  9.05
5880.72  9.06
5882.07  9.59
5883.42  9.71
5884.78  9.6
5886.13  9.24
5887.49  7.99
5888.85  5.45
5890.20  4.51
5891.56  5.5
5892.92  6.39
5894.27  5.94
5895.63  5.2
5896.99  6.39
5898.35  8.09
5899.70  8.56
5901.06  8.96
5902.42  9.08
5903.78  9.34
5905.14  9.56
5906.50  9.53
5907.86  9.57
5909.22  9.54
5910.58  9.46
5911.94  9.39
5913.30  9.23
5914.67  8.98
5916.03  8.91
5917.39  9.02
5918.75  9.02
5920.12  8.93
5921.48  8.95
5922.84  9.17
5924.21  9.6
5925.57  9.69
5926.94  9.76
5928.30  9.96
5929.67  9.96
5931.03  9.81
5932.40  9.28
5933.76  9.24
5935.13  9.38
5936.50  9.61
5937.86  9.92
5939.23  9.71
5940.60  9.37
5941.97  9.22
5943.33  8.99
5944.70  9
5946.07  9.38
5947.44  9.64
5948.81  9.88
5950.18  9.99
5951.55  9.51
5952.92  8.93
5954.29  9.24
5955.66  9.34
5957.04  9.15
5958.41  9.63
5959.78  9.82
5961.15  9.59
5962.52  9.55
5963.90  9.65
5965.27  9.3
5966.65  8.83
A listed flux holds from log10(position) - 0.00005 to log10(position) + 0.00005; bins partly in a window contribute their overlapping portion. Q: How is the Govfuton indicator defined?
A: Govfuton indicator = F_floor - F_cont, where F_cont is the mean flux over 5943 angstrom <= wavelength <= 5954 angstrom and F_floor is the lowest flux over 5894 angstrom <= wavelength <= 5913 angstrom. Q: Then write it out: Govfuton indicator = -4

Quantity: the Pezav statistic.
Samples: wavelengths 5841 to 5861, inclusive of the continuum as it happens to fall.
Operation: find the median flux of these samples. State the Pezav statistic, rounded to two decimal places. 9.79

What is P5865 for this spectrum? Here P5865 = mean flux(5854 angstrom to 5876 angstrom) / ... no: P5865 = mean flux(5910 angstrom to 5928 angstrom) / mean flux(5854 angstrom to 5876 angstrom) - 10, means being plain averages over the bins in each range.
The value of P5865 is -9.01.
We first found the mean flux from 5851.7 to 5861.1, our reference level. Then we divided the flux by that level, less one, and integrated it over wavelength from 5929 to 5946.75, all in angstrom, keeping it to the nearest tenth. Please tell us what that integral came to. -0.4 angstrom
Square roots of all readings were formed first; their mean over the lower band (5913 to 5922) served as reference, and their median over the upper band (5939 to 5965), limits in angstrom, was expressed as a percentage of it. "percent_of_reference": 103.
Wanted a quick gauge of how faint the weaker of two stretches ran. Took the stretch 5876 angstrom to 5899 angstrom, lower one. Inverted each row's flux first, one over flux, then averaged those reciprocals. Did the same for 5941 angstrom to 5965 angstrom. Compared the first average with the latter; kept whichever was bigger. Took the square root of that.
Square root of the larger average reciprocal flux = 0.373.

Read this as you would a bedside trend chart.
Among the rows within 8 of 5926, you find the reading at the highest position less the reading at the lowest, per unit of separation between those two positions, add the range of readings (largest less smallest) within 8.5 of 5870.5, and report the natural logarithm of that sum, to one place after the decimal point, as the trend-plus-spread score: -0.2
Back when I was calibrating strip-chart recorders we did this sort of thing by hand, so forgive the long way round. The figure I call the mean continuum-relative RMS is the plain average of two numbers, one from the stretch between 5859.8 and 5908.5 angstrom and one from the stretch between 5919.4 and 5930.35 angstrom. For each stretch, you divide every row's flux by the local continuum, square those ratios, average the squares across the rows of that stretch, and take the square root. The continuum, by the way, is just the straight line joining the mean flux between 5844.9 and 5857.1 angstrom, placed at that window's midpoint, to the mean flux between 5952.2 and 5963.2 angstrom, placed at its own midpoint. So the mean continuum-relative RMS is 0.950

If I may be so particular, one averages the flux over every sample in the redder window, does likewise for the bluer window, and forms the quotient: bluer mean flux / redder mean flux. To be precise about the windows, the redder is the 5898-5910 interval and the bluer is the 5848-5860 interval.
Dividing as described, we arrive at 1.04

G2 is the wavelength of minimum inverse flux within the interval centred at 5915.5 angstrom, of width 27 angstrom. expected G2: 5928.30 angstrom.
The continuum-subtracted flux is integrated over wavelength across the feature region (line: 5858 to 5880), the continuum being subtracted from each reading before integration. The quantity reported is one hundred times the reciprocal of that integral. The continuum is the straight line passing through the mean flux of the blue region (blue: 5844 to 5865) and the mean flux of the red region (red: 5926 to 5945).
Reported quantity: -14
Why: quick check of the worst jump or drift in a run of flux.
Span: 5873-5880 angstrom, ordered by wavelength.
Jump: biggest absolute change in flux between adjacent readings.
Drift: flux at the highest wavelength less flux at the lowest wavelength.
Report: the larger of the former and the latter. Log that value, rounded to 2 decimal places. 0.14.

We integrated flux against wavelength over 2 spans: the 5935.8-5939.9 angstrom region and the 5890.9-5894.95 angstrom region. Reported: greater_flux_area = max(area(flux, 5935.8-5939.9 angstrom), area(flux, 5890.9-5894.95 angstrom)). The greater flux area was 40.0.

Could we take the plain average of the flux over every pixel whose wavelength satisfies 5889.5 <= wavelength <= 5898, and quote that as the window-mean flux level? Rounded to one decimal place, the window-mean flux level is 5.7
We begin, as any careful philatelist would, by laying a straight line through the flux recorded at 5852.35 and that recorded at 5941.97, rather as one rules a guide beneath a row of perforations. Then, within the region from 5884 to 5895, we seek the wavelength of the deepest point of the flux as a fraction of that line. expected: 5890.20 angstrom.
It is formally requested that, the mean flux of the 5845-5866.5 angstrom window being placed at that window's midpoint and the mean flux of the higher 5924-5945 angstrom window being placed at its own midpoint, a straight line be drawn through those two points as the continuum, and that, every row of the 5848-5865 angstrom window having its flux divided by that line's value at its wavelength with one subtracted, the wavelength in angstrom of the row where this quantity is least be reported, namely 5864.49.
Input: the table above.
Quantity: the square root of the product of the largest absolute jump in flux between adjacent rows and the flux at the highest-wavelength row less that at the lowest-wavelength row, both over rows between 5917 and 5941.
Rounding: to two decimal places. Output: 0.43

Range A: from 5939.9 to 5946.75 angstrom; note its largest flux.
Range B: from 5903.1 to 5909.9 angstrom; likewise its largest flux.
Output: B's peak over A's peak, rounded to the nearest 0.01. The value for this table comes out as 1.02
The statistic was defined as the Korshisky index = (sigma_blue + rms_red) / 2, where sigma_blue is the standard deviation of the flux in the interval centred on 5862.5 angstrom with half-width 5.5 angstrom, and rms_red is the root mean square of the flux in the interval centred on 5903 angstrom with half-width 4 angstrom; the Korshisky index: 4.7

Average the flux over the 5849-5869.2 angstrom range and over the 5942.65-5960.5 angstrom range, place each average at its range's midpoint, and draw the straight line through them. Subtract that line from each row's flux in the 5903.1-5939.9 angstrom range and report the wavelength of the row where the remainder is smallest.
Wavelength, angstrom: 5916.03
